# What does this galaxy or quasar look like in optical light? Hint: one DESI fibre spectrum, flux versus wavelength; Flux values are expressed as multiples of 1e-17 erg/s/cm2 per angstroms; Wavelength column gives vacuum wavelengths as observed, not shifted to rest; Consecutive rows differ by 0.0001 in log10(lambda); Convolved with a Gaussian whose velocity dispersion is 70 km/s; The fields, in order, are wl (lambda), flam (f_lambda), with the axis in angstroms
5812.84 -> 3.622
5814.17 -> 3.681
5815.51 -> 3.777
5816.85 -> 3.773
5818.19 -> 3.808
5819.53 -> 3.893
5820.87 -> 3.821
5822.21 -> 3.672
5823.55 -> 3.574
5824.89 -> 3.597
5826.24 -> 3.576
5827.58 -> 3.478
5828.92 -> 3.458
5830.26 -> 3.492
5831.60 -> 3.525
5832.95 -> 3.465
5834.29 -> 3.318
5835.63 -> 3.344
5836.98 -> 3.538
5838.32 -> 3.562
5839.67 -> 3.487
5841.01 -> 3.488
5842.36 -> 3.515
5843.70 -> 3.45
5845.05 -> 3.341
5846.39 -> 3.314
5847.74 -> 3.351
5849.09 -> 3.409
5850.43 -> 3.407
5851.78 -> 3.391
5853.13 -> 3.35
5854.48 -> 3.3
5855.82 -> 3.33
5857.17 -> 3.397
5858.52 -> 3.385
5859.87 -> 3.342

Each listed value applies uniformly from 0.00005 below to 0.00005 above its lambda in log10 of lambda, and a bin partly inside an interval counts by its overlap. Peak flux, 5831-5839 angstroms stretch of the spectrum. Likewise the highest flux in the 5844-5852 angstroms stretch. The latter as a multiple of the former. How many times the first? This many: 0.957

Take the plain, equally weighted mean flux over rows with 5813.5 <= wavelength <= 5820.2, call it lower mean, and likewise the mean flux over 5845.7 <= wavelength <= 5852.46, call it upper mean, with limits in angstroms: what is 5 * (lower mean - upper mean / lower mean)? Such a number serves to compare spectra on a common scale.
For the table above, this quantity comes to 14.5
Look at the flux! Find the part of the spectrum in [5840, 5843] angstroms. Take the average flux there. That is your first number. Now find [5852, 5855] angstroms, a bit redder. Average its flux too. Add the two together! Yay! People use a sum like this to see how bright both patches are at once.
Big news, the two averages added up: 6.83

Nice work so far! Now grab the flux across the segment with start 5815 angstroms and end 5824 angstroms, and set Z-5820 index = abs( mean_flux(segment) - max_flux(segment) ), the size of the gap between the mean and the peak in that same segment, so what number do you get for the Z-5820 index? 0.13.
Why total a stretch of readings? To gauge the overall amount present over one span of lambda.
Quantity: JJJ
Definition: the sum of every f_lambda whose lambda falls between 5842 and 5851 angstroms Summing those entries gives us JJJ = 24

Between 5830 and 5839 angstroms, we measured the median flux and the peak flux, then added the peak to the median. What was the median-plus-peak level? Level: 7.1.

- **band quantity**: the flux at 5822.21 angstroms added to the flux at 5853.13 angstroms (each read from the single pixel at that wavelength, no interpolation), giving 7.02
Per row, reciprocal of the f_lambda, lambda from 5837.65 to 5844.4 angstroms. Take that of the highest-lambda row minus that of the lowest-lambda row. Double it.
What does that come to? 0.02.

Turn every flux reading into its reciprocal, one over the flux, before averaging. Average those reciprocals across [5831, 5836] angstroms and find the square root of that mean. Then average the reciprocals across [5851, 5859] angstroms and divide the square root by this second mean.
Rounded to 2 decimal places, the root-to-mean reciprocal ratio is 1.82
